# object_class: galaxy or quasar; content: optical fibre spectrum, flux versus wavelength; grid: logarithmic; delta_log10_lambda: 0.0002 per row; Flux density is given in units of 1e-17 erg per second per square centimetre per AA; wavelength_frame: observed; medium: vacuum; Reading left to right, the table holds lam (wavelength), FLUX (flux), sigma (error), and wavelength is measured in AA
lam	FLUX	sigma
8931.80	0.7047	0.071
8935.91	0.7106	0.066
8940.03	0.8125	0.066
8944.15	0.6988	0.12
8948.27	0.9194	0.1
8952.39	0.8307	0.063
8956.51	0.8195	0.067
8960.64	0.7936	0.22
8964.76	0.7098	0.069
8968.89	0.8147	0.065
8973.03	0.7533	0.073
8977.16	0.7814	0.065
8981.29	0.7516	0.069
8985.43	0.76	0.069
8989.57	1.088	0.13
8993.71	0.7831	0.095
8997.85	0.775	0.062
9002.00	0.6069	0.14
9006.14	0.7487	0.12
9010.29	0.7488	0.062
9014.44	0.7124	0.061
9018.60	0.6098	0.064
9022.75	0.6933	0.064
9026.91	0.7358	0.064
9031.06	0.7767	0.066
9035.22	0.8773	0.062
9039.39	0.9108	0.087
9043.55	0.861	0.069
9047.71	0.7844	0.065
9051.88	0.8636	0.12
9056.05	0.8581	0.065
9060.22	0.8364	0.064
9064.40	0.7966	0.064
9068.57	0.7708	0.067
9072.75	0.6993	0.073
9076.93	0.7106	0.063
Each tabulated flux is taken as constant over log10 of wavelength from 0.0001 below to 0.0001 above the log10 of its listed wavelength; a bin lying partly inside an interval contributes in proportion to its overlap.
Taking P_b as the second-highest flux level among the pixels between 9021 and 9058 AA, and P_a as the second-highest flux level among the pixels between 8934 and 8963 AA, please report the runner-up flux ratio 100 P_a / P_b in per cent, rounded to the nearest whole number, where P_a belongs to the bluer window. 95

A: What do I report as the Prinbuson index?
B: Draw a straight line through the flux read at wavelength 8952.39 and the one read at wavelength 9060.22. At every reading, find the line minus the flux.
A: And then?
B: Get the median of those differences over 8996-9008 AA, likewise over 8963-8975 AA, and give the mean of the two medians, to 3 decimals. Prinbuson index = 0.082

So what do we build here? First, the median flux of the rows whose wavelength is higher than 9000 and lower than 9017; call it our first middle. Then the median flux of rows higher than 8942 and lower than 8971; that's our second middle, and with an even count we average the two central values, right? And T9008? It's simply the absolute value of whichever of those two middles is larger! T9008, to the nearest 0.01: 0.81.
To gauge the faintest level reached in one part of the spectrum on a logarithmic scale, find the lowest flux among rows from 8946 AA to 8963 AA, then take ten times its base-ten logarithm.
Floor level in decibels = -1.0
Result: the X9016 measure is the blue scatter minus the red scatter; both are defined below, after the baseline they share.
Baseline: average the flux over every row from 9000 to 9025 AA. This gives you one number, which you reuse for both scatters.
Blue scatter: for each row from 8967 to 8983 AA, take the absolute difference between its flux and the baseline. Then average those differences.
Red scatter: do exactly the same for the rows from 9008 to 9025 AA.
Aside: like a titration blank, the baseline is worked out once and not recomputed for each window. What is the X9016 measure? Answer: 0.05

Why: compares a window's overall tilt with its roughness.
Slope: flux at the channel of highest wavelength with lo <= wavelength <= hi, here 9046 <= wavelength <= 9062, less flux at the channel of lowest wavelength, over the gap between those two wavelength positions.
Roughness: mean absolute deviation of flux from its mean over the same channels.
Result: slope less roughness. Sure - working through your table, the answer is -0.021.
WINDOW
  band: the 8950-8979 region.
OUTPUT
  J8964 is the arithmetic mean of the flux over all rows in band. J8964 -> 0.79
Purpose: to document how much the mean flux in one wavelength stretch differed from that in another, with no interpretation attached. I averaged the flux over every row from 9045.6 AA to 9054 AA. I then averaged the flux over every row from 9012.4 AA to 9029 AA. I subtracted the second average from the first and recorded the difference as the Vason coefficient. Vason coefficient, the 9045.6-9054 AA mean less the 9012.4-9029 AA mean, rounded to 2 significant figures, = 0.14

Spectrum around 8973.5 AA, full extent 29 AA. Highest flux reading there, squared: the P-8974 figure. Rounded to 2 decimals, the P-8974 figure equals 0.66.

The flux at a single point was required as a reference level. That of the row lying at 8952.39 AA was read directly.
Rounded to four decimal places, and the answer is 0.8307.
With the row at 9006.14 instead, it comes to 0.7487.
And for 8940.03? 0.8125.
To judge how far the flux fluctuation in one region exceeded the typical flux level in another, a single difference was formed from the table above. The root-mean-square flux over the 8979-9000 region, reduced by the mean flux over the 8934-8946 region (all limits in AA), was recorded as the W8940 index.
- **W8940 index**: 0.10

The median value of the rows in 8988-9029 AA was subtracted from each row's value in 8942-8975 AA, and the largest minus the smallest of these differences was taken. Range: 0.22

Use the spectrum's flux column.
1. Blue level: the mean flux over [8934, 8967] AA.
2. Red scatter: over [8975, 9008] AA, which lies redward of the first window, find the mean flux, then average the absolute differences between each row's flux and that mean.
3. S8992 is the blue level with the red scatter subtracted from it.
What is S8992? 0.71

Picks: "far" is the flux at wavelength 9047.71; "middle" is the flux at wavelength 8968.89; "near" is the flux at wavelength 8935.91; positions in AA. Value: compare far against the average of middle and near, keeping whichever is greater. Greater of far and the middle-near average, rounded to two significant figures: 0.78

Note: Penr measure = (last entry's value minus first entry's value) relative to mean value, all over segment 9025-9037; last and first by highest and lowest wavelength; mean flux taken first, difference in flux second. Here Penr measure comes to 0.18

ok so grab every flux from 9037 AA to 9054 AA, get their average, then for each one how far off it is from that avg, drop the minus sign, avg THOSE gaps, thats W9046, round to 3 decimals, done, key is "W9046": 0.035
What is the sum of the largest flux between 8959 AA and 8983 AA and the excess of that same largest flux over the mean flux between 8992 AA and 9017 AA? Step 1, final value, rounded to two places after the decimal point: 0.90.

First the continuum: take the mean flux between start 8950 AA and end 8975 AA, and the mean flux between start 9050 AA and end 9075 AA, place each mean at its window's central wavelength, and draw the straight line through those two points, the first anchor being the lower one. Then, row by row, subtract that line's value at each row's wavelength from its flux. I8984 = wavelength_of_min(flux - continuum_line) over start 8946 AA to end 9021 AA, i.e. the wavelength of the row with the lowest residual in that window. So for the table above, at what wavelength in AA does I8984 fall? 9002.00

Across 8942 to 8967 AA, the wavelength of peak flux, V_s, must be 8948.27 AA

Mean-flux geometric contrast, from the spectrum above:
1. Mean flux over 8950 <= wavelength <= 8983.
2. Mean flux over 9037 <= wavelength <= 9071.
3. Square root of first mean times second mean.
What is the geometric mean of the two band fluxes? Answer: 0.808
